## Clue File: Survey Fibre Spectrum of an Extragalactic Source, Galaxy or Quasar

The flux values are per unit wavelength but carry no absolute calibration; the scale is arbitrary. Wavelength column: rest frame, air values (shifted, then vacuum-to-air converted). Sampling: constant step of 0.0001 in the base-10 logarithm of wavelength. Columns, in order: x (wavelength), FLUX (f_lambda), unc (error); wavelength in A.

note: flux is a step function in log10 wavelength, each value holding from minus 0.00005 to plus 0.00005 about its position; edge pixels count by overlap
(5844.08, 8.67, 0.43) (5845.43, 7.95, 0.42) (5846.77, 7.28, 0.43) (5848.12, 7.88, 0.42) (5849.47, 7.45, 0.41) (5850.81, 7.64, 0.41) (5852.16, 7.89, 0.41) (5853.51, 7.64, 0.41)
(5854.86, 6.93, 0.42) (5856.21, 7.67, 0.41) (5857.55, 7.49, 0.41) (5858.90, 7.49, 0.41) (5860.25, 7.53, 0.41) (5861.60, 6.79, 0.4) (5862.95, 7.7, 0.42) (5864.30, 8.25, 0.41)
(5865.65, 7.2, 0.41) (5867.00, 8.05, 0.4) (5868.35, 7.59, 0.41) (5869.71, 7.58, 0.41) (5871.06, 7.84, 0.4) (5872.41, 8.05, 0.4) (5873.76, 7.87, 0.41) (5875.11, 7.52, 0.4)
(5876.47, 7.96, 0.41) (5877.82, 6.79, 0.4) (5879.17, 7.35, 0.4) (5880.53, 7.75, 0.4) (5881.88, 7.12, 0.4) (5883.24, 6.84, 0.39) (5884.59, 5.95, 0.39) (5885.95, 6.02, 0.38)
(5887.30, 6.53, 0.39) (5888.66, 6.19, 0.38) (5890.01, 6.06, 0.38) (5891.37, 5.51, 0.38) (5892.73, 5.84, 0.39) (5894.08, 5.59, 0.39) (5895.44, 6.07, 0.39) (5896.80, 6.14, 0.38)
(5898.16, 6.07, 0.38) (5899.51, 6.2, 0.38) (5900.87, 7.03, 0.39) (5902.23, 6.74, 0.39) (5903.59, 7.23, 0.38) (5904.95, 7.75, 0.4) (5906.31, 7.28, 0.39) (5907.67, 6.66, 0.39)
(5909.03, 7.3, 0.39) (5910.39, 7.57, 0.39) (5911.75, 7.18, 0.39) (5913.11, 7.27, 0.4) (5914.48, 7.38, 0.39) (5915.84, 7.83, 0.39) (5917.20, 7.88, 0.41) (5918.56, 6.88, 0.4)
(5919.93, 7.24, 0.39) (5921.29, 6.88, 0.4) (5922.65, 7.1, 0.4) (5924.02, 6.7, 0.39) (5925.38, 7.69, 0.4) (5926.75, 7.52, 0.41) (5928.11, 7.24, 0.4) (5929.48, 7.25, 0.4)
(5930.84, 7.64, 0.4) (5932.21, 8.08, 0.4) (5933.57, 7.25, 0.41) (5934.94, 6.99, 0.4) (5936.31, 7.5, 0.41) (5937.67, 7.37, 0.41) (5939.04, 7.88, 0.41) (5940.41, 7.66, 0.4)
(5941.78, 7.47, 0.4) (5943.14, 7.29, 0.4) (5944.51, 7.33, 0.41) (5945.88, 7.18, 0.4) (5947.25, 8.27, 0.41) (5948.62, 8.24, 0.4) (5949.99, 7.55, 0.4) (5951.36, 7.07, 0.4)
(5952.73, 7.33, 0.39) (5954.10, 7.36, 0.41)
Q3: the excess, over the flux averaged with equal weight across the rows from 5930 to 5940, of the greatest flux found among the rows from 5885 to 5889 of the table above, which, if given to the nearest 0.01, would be -1.00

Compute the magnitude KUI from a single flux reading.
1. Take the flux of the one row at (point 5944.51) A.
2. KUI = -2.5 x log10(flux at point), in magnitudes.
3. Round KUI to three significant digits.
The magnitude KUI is -2.16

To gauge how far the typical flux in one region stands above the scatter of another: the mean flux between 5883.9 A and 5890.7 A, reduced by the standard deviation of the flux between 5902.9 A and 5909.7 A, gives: 5.8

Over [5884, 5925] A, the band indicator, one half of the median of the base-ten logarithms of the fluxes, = 0.417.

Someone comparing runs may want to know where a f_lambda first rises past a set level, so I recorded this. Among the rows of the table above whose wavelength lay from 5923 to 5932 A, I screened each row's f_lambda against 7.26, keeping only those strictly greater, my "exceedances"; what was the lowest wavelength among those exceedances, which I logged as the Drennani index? 5925.38 A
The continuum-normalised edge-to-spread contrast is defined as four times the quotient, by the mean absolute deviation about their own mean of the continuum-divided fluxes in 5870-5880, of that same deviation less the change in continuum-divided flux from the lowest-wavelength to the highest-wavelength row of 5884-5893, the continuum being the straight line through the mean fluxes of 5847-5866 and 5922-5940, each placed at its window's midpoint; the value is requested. 5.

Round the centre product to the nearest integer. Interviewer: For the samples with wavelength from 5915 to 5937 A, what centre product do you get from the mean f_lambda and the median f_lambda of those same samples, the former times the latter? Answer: 53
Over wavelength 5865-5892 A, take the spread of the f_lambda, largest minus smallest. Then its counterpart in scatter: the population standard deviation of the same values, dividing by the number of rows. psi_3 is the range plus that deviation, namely 3.3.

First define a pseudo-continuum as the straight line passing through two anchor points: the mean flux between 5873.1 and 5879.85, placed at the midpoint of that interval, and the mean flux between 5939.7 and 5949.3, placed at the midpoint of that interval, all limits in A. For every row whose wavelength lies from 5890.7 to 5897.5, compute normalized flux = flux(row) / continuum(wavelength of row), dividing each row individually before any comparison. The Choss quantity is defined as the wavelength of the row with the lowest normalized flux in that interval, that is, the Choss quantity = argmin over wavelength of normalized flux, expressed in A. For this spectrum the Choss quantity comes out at 5891.37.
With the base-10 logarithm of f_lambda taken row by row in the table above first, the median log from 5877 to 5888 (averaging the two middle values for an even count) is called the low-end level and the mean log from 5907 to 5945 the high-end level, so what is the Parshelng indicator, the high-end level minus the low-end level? 0.033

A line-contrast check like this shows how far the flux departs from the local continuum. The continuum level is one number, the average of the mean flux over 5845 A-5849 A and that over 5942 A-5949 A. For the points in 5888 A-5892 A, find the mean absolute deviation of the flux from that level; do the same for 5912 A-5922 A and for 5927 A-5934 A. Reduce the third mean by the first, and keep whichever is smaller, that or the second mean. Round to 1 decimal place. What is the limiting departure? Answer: -1.4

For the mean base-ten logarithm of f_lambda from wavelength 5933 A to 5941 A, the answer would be 0.871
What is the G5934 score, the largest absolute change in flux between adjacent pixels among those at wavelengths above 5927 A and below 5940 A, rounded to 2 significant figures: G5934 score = 0.83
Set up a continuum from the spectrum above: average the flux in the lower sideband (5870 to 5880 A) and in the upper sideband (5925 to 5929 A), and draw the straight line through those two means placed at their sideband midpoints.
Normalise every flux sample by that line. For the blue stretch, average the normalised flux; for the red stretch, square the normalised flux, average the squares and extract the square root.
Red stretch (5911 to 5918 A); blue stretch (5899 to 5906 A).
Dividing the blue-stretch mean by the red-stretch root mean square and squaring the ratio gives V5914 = 0.86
